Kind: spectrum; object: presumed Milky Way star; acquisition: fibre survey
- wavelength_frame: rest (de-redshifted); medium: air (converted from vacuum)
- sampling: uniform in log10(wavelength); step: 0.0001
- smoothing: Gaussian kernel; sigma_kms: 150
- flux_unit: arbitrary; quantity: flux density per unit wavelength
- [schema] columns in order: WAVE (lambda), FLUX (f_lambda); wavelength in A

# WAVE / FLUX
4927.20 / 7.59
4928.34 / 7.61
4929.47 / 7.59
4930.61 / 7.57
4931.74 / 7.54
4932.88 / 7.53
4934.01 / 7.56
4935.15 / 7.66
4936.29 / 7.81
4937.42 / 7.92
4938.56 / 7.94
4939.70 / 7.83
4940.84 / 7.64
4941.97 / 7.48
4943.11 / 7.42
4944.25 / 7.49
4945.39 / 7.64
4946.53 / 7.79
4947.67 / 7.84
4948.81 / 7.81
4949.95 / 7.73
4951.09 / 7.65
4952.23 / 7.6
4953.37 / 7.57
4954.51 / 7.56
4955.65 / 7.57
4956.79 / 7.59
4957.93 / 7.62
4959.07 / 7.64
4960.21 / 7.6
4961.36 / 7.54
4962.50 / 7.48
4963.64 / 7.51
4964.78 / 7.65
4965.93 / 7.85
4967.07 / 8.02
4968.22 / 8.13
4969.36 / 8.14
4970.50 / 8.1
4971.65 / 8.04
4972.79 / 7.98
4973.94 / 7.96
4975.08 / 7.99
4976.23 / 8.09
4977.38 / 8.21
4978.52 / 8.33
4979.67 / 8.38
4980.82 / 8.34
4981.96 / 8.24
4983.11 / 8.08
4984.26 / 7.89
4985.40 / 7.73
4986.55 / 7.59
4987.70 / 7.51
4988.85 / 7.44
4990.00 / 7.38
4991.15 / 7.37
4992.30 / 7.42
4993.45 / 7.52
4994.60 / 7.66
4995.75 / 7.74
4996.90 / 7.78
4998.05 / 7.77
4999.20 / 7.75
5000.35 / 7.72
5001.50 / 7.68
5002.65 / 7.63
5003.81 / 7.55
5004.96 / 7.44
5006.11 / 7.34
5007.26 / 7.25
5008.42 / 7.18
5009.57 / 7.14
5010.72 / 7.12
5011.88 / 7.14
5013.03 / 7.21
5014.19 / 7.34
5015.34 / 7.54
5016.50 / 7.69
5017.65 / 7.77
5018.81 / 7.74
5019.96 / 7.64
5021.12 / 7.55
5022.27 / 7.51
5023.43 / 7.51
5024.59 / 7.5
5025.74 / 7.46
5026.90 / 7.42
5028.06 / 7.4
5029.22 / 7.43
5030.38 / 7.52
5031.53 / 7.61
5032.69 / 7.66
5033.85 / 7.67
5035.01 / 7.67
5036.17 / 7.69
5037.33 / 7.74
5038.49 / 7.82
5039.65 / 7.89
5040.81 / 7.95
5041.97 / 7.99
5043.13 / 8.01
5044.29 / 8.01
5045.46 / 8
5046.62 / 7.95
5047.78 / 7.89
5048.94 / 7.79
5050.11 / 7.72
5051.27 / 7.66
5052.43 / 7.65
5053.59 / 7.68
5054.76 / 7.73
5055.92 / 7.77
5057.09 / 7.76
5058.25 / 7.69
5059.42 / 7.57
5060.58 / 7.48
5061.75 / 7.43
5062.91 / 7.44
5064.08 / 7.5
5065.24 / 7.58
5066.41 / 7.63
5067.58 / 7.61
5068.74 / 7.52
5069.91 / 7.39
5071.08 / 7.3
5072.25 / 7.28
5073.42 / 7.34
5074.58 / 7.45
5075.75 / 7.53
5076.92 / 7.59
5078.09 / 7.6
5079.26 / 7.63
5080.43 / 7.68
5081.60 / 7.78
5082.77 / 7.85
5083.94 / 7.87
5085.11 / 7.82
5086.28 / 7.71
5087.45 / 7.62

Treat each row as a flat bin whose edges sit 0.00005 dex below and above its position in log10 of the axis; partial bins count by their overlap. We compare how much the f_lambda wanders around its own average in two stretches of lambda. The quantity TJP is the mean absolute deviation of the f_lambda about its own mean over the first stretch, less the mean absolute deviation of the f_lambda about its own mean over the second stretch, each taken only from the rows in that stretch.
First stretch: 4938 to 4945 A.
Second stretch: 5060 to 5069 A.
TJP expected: 0.11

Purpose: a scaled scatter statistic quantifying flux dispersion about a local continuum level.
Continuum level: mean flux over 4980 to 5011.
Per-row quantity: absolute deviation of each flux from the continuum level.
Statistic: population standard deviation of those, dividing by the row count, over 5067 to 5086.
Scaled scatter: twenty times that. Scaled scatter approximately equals 2.2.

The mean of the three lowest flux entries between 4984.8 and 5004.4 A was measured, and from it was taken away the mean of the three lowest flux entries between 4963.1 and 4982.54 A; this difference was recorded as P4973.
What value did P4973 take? -0.28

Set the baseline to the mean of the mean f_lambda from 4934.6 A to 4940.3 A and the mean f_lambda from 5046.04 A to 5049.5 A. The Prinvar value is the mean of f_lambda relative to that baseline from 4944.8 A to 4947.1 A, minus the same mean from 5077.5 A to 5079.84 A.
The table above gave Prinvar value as 0.10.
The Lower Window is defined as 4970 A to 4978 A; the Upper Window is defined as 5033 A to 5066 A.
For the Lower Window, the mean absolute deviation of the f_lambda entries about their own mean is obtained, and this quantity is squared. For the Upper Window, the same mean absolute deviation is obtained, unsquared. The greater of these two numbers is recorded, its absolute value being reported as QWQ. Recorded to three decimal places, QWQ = 0.139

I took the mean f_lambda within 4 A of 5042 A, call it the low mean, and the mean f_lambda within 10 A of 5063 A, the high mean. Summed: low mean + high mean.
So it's 15.5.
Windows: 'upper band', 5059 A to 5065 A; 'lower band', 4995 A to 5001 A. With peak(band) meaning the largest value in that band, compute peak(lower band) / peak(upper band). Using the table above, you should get 1.03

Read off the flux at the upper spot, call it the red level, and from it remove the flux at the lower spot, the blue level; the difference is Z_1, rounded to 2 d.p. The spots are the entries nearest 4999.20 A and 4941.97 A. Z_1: 0.27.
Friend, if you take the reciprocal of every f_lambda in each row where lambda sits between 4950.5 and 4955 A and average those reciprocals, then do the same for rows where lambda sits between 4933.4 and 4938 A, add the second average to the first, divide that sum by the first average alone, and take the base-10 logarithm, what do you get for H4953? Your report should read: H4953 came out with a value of 0.297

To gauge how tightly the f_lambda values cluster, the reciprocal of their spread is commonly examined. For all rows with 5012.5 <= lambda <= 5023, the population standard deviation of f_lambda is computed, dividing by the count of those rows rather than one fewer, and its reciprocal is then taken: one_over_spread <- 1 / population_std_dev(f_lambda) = 5.7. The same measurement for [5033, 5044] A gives 7.6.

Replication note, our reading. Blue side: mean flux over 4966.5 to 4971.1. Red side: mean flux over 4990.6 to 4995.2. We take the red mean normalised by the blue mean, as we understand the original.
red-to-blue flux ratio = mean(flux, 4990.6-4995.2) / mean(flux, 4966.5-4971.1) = 0.93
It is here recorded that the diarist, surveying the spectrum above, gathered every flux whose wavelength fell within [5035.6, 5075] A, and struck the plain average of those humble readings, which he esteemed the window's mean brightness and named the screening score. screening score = 7.67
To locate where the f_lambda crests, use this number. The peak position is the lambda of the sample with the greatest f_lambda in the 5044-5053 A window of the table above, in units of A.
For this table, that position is 5044.29 A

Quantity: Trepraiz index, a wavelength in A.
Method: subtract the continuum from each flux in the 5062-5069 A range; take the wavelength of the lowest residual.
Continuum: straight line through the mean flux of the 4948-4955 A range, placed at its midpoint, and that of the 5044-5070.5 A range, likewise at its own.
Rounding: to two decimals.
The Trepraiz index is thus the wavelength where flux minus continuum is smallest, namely 5062.91 A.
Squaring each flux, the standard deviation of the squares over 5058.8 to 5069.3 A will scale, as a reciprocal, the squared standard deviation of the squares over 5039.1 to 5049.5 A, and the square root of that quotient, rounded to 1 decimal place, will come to 1.1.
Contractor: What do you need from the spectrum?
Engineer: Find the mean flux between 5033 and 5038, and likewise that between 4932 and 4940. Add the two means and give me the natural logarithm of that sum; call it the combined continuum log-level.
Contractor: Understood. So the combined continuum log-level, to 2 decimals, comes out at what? 2.74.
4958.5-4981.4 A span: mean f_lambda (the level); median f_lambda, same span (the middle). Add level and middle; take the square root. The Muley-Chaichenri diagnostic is 3.99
